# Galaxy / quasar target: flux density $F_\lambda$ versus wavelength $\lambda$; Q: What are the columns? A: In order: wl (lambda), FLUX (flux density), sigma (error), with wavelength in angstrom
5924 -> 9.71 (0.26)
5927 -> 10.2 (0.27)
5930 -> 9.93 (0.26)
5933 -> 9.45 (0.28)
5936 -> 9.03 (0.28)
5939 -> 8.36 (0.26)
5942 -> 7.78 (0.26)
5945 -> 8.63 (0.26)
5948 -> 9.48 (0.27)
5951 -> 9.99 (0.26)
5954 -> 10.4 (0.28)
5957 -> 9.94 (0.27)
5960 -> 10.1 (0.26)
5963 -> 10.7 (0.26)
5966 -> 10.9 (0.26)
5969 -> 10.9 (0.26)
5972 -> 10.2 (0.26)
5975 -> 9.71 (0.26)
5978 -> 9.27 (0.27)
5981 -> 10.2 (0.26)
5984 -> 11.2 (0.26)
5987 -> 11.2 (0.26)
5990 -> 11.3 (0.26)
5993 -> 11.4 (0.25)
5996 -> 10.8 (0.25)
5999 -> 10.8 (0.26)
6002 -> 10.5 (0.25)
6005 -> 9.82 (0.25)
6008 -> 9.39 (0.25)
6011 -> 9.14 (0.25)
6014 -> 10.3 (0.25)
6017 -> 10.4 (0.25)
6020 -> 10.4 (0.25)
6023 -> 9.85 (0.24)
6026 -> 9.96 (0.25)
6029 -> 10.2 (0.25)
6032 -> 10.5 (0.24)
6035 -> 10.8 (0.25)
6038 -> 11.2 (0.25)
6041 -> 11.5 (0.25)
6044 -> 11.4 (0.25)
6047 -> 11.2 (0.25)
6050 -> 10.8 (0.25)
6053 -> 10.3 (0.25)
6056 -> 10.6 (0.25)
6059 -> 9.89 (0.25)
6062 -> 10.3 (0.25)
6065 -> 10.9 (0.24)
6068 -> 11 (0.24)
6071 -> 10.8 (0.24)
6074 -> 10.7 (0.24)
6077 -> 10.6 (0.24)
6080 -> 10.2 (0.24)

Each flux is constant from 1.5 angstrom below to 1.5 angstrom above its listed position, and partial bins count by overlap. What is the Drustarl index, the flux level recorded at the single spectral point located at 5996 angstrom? 10.8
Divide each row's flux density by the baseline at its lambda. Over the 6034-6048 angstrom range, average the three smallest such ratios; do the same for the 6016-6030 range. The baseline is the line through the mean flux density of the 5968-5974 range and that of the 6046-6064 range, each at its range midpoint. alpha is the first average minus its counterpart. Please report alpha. 0.10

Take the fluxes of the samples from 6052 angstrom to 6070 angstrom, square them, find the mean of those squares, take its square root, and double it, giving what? 21.0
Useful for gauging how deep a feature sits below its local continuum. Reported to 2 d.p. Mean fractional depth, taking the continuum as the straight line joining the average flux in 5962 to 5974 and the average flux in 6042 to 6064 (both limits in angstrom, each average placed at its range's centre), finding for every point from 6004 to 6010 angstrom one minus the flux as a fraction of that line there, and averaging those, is 0.10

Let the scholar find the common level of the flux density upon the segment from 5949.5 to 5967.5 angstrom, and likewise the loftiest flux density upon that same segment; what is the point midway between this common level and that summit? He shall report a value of 10.6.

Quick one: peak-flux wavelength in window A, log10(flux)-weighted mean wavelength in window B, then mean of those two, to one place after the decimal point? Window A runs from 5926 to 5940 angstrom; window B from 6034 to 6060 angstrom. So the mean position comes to 5986.9 angstrom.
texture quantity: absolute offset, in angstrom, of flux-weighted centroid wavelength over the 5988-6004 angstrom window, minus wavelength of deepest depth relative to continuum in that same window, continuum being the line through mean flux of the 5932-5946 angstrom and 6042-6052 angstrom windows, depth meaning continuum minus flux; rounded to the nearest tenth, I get 6.1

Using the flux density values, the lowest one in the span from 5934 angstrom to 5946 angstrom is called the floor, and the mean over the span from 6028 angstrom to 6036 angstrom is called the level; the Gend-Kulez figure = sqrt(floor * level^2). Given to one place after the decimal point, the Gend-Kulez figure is 29.3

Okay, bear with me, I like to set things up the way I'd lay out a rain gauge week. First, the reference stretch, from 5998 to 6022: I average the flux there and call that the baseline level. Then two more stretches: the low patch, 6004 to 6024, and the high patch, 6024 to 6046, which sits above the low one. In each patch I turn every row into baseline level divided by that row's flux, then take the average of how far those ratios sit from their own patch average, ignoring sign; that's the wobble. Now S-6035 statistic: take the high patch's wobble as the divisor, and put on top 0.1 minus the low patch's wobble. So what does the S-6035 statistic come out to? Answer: 1.4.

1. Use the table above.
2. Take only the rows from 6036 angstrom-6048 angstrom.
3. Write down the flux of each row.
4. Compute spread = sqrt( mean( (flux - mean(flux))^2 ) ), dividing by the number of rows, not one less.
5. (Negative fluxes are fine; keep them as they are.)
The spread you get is 0.13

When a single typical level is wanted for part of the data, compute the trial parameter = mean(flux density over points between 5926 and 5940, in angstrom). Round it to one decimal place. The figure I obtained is 9.4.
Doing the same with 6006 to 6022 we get 9.9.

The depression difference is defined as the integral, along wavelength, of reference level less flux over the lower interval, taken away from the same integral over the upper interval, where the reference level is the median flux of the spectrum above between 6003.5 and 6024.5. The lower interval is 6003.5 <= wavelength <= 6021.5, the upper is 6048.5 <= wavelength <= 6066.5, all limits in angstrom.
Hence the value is -10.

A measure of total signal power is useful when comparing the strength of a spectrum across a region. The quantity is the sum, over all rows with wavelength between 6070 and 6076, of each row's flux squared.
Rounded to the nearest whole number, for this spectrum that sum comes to 231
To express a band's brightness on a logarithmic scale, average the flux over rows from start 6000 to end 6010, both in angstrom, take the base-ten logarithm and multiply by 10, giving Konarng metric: 10.0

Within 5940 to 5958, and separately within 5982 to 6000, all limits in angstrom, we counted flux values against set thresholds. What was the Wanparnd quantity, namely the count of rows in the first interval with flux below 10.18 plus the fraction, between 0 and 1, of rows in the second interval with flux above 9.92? 6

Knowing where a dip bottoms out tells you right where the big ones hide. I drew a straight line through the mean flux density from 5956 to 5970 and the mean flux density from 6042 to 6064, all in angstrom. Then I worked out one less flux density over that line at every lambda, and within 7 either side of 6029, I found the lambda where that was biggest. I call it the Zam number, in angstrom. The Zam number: 6023 angstrom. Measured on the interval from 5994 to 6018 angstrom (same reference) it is 6011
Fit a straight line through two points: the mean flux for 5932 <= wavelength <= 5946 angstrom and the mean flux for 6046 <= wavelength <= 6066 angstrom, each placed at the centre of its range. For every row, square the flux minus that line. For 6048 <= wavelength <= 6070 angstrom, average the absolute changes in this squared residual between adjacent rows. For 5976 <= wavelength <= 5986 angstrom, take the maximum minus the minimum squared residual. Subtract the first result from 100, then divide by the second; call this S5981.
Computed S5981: 30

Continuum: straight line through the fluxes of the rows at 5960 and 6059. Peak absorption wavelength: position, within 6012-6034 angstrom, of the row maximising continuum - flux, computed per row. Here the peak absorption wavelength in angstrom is 6023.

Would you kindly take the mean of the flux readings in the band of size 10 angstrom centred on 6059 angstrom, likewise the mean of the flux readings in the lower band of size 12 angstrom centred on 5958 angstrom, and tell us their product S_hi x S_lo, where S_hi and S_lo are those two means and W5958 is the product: 106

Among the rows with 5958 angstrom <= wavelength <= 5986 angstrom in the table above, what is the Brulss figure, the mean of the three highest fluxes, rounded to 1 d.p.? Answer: 11.0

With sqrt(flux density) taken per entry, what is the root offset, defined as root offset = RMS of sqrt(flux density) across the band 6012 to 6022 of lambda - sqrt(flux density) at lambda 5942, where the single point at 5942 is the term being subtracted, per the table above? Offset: 0.43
